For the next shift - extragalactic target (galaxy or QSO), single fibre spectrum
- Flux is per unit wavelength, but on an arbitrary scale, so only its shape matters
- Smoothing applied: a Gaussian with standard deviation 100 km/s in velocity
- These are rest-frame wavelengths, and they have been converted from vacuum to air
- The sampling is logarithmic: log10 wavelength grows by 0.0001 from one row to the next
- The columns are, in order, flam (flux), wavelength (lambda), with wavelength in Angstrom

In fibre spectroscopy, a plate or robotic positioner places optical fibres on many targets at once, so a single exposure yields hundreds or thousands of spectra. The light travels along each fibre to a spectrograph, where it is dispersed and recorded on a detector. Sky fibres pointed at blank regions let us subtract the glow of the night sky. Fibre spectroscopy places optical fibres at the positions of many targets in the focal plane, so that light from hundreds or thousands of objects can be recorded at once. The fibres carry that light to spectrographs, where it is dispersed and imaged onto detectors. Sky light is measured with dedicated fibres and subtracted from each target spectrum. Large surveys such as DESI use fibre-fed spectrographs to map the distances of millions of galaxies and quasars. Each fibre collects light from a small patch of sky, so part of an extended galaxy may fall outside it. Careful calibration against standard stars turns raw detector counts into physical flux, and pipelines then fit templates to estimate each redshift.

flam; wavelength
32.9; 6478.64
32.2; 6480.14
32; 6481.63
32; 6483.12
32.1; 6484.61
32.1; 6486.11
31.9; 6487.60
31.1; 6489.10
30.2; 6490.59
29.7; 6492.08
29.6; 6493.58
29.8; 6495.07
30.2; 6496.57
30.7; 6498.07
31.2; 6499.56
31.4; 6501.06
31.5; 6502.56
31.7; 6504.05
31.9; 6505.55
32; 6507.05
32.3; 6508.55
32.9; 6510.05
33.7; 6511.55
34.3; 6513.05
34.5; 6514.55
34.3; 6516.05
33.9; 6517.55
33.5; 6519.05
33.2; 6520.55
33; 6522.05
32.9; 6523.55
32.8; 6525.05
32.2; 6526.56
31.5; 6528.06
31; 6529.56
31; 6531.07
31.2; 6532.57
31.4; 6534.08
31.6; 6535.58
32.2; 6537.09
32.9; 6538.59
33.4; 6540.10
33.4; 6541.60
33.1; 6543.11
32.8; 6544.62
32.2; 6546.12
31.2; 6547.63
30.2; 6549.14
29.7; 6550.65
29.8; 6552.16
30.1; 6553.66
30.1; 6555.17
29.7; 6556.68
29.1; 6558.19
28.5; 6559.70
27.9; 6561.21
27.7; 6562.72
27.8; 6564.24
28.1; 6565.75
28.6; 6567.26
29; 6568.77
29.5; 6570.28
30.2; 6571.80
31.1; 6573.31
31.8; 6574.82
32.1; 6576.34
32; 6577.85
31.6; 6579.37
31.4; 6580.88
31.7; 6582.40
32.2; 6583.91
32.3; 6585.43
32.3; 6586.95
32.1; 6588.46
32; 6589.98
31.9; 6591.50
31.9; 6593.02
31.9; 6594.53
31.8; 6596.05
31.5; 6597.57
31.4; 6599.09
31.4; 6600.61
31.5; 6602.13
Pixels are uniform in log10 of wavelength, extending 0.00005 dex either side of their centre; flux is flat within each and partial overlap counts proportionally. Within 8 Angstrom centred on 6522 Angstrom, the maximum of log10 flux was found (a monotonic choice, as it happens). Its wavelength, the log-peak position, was 6519.05 Angstrom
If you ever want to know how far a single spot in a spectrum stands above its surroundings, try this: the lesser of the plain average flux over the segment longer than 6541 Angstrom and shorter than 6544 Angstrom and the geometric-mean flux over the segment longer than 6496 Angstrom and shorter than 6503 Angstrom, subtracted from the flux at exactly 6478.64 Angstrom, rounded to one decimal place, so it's 1.9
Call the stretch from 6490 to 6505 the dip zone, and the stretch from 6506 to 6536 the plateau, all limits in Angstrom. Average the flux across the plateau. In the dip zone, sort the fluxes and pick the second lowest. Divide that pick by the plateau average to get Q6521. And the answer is 0.91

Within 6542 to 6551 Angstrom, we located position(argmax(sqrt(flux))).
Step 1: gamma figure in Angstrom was 6543.11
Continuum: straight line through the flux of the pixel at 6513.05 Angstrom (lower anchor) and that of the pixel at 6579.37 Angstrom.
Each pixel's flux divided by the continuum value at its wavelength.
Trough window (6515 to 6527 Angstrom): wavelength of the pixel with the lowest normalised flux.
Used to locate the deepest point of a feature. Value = 6526.56 Angstrom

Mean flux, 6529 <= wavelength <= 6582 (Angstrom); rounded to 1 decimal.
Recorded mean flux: 30.7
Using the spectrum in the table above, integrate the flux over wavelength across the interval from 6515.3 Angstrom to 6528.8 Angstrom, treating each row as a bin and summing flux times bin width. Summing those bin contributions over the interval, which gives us 446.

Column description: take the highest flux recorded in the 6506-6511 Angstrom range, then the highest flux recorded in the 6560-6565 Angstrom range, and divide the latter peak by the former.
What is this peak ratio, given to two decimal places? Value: 0.85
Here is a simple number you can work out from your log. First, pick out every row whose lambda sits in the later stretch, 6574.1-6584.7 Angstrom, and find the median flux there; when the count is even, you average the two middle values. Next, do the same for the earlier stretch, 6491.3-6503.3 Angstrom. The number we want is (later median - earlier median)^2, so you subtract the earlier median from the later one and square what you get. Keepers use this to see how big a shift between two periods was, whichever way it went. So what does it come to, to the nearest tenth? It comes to 1.8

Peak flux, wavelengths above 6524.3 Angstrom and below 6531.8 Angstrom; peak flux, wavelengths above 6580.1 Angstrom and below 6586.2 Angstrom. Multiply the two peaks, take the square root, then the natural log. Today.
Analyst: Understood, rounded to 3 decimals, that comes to 3.483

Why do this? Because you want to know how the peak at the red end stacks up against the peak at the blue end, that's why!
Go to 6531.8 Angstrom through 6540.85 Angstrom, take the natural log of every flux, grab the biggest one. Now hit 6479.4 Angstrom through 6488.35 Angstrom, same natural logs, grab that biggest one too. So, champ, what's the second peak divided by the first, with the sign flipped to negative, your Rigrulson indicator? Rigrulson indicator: -0.99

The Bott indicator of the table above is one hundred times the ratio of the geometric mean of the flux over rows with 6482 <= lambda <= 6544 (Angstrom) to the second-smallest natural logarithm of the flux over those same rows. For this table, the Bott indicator 945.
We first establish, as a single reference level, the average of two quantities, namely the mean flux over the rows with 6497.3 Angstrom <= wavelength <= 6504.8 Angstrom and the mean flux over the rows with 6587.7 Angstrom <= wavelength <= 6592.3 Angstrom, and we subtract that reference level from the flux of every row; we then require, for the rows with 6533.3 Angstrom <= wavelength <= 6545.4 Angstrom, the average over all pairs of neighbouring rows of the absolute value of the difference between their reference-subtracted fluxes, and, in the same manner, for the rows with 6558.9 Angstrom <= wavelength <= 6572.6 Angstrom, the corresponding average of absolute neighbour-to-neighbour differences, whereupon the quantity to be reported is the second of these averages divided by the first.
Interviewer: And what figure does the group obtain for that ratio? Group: 1.1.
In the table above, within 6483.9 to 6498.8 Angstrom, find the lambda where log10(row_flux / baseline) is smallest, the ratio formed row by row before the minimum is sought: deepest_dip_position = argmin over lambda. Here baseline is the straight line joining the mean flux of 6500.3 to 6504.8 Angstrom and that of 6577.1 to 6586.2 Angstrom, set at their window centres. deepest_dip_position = 6493.58 Angstrom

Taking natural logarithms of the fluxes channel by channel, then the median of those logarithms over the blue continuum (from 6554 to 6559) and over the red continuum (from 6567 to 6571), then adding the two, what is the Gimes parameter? 6.76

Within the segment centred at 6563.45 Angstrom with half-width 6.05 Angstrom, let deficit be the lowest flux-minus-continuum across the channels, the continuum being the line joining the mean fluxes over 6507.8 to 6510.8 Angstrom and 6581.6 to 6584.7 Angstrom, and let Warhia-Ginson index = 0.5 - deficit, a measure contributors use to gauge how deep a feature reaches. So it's 4.9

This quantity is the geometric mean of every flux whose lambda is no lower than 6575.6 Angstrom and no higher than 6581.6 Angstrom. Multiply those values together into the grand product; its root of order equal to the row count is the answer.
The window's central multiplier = 31.8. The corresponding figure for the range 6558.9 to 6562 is 28.2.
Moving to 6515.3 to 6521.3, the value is 33.7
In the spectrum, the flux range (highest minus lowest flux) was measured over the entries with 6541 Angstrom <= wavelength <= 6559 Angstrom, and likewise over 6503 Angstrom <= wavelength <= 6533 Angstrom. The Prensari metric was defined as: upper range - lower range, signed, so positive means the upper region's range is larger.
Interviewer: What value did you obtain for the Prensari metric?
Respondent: 1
